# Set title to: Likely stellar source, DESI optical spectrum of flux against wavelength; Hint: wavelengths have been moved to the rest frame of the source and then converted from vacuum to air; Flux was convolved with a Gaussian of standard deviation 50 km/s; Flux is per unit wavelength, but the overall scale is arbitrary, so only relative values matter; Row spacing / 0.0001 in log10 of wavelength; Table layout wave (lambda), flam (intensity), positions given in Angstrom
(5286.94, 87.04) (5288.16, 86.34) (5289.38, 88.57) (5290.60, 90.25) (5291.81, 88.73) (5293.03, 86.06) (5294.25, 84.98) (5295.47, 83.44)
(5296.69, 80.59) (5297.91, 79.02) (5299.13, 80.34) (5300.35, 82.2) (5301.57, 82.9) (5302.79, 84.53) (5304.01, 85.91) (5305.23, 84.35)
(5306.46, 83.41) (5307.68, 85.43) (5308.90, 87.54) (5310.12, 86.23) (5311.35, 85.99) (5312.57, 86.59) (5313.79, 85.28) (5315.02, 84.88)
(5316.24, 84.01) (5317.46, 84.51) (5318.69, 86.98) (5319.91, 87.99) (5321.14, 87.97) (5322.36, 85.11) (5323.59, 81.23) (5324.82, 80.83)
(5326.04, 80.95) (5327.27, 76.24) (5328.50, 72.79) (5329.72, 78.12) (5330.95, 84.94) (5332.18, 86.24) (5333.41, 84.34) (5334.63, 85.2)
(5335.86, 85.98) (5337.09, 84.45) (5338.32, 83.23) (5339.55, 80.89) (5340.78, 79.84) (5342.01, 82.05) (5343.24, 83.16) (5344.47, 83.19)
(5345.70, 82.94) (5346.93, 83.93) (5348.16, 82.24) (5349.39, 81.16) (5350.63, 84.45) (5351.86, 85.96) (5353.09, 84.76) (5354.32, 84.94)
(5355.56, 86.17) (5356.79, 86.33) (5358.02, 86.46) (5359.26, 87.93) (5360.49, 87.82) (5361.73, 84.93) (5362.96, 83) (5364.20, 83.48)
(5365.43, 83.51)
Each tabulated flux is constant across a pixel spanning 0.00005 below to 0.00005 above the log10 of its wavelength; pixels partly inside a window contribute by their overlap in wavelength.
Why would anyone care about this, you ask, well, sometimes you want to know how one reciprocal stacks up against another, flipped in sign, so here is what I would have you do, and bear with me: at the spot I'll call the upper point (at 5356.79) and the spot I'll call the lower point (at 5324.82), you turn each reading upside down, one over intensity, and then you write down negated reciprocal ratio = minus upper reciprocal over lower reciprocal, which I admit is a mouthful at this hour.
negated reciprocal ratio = -0.94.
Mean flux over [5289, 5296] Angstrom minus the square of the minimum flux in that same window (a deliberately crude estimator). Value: -6875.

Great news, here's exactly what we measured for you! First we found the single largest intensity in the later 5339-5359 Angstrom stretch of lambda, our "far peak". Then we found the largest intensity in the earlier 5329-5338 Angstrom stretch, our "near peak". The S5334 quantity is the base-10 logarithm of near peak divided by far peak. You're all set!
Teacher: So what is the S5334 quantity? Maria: -0.0011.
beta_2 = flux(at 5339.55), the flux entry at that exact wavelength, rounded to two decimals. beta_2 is 80.89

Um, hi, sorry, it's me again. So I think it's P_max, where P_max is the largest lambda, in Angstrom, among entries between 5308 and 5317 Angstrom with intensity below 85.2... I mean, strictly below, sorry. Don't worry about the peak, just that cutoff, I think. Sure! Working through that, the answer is 5316.24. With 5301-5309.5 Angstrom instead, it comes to 5306.46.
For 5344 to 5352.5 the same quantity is 5350.63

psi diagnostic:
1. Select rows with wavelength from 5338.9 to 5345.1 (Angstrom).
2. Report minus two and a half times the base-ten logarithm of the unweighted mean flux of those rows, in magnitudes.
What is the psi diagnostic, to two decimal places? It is -4.78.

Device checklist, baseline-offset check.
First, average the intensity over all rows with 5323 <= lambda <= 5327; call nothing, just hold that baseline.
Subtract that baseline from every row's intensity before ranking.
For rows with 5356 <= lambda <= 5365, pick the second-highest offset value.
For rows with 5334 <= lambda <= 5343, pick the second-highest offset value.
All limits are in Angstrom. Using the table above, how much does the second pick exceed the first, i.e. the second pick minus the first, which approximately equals -2.6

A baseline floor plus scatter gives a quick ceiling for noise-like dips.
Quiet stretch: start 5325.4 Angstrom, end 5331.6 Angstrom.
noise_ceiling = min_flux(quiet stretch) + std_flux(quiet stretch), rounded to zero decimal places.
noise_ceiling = 77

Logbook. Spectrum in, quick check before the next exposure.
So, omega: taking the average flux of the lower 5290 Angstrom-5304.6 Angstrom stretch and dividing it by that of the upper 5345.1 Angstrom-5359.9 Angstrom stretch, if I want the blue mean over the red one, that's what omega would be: 0.99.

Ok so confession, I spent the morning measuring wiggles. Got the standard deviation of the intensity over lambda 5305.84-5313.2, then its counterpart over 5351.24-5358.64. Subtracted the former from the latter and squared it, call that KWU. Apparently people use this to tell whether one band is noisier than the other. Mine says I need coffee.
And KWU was 0.4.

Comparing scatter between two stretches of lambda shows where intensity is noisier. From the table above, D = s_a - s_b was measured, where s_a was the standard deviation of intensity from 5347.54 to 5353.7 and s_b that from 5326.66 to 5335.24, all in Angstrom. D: -3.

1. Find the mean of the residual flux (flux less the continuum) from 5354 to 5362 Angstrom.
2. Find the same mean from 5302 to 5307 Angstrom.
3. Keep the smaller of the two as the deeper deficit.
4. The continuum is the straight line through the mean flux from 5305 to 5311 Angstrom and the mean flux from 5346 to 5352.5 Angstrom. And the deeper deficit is -1.0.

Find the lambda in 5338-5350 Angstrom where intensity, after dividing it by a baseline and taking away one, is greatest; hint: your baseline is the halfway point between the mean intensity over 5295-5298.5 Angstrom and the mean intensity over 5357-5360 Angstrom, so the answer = 5346.93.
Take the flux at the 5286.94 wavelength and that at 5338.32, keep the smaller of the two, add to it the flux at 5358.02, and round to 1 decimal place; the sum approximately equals 169.7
